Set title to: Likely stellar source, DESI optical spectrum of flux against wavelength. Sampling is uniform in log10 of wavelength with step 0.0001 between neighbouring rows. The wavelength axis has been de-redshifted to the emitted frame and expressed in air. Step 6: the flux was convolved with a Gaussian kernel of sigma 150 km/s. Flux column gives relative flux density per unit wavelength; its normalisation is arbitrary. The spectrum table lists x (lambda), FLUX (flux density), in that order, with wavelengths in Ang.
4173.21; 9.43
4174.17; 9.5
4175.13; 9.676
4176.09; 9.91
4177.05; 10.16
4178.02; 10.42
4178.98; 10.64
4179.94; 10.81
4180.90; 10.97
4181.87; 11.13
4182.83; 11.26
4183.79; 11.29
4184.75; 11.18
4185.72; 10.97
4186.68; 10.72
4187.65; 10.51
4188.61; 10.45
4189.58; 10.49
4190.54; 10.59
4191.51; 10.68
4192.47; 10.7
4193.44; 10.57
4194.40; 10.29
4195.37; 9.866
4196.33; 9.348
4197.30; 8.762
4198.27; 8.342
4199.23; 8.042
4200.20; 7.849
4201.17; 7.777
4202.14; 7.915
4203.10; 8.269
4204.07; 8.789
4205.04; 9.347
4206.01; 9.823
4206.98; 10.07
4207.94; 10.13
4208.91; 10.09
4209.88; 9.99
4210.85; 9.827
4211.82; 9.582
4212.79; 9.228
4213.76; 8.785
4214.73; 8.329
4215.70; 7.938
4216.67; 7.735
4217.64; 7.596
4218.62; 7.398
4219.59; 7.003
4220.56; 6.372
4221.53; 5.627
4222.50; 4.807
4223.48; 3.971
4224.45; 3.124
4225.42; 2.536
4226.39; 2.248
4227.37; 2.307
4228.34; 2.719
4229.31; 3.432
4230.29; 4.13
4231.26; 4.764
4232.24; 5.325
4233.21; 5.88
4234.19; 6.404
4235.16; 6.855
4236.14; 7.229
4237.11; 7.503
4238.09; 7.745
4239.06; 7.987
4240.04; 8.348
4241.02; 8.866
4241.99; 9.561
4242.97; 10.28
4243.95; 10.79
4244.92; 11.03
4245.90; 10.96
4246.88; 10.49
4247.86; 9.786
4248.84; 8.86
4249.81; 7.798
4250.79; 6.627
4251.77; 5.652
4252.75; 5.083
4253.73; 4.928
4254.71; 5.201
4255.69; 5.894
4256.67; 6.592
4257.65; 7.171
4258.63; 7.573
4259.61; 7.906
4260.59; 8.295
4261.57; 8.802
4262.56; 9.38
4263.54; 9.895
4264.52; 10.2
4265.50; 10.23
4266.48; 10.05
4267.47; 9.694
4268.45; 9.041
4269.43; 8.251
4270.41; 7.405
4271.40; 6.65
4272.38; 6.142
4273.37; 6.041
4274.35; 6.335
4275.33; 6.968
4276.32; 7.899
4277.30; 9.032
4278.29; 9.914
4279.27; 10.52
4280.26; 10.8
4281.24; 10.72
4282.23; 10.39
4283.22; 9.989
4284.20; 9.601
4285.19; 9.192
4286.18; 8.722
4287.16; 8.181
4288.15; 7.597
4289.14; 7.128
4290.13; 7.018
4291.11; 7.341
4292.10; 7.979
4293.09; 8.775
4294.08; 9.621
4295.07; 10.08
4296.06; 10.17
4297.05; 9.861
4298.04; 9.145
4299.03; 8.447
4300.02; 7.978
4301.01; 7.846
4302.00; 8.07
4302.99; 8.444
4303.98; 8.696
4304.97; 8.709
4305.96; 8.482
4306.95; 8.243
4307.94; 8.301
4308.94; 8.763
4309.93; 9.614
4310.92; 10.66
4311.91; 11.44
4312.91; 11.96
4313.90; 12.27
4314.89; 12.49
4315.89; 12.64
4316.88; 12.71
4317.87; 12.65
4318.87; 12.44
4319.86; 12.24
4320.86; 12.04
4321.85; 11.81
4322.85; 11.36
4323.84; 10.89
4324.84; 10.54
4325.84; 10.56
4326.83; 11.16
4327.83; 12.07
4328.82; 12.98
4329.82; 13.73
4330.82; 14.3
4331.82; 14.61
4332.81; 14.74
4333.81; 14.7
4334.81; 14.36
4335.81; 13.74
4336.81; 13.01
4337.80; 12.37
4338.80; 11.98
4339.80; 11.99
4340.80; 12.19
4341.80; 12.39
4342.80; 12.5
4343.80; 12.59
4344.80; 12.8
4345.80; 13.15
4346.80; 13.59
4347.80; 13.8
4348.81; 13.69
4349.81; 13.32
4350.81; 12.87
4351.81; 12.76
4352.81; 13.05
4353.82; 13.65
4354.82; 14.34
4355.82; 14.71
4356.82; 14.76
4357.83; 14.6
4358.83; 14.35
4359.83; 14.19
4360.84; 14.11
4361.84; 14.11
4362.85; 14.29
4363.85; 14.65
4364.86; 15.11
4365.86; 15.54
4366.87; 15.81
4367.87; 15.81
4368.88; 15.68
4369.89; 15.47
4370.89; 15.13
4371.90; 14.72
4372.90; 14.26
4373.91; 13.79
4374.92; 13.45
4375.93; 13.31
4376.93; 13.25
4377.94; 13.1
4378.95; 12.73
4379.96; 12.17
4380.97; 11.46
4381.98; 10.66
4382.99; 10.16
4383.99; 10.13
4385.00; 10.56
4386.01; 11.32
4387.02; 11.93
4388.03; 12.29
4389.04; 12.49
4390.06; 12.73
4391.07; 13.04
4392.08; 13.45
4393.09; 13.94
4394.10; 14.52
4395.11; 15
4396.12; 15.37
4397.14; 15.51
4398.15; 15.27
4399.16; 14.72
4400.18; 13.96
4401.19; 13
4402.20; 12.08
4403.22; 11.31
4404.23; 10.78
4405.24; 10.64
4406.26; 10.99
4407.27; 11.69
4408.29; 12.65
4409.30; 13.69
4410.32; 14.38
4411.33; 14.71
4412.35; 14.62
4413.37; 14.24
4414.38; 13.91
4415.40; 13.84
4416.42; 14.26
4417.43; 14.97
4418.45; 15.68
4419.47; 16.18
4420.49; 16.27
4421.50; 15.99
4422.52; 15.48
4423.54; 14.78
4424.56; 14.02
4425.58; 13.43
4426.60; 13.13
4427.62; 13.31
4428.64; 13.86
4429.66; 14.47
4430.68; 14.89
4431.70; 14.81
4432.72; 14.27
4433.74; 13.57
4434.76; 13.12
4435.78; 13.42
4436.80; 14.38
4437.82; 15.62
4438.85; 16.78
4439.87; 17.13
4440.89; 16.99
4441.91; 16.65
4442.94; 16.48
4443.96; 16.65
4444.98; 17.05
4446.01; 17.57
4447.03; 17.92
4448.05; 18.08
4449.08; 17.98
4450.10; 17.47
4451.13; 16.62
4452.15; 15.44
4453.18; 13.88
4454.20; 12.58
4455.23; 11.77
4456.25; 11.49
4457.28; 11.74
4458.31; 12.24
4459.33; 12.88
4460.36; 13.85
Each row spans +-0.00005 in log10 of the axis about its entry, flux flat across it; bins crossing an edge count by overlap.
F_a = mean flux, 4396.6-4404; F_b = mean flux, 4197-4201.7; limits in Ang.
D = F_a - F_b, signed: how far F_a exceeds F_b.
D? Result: 5.5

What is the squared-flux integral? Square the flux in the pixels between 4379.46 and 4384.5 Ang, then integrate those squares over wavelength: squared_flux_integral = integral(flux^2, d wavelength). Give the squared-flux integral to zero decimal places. 604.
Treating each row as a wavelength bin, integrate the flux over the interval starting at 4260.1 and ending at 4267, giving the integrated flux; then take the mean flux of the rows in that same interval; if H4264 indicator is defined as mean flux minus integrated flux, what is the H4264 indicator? -56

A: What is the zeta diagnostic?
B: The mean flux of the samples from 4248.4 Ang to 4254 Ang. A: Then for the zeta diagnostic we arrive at 6.5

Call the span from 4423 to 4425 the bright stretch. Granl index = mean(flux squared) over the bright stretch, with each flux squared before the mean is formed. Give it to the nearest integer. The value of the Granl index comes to 208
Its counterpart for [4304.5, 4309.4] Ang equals 72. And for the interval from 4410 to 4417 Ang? 204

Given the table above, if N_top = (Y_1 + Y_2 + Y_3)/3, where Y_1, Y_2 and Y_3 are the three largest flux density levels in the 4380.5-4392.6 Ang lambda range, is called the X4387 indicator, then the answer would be 13.1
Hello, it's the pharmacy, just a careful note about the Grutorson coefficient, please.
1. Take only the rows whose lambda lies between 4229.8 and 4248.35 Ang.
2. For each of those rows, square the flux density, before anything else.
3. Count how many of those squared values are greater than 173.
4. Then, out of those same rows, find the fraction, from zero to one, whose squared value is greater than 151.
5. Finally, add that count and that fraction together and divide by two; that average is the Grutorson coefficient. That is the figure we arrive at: 0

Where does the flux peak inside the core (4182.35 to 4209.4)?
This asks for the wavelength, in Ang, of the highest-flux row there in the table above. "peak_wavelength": 4183.79 Ang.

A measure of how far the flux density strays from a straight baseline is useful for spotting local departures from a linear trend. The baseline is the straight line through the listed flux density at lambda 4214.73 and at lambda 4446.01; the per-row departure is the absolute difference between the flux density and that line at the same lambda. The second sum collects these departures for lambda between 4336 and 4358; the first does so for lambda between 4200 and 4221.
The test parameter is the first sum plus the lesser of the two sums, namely 39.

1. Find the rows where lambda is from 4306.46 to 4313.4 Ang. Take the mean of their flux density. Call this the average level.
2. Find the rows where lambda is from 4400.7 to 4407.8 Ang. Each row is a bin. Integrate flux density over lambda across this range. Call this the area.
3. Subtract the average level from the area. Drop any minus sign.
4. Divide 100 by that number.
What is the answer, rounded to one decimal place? 1.4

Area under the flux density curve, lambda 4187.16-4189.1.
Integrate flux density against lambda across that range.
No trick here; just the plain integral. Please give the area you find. 20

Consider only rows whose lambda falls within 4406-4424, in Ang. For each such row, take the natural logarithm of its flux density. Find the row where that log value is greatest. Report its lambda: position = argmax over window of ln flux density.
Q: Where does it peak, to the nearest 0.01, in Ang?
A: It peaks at 4420.49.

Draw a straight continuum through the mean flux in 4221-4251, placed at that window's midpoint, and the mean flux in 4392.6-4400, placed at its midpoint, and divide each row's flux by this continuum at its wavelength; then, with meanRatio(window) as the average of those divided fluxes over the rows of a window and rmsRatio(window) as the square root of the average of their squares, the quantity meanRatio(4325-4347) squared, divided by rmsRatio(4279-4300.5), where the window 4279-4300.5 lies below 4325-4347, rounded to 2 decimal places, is 1.24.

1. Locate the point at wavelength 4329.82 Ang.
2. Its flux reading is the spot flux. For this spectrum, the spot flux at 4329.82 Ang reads 13.73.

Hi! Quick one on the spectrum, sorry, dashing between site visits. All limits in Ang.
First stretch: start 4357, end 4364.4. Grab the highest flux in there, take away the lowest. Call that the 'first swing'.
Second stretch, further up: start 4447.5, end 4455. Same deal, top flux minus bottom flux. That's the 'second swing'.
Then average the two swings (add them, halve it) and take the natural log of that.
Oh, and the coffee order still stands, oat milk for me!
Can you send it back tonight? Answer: 1.11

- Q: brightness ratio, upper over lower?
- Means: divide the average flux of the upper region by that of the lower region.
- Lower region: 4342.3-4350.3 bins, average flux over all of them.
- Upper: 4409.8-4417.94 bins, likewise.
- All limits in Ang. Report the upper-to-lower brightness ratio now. 1.09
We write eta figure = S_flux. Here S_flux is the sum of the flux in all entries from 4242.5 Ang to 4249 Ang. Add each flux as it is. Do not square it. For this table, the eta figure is 72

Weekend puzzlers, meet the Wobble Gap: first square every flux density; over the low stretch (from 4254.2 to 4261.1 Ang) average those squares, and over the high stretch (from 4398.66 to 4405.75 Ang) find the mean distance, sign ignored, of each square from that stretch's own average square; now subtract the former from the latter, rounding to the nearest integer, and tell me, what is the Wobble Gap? -16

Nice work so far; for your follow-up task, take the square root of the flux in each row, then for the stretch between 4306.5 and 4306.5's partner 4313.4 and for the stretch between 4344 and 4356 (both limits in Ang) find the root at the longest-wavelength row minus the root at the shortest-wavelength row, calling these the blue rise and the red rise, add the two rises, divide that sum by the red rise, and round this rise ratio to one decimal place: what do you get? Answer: 3.3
